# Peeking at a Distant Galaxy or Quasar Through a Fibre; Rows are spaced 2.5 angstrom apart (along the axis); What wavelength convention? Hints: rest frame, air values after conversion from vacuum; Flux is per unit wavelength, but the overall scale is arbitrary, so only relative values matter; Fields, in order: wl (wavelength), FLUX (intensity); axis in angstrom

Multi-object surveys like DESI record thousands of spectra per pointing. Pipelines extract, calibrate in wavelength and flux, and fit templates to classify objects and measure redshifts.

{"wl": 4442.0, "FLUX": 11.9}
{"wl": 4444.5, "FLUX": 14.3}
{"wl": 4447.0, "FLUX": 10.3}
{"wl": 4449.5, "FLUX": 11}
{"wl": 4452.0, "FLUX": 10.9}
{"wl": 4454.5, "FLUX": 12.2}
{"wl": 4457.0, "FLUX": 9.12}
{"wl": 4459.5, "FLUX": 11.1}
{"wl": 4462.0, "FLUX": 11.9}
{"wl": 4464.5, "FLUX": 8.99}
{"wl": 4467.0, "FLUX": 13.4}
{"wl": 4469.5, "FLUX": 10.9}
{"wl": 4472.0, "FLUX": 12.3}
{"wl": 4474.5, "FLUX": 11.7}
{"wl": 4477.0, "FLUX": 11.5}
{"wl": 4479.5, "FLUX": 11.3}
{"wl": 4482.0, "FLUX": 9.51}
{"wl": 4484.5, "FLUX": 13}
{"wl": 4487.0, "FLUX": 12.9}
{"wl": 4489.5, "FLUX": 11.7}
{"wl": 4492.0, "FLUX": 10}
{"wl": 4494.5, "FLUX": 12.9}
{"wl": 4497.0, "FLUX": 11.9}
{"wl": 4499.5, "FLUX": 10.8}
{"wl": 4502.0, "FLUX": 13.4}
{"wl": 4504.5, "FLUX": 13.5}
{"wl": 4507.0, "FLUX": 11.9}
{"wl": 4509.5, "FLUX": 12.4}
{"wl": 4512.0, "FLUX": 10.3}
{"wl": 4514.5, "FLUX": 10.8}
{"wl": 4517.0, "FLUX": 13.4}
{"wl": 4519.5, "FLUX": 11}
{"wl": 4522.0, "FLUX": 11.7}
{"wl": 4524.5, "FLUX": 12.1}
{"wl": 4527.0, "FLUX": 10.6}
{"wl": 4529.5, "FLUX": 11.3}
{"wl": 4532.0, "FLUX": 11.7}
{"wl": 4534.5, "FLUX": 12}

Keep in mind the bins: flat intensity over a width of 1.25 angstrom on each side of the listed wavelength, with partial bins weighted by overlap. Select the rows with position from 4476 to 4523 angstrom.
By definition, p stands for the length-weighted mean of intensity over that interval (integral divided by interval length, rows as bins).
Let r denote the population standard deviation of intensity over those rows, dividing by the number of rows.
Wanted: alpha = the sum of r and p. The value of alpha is 13.0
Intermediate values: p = 11.8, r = 1.2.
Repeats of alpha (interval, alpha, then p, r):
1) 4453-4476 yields 12.7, 11.3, 1.4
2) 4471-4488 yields 12.8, 11.7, 1.1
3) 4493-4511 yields 13.2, 12.3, 0.9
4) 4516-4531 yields 12.6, 11.7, 0.9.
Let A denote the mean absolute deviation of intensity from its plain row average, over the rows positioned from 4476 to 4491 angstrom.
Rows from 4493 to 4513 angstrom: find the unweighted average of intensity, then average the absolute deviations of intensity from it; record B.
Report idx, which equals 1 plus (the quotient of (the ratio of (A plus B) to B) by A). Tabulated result 3.23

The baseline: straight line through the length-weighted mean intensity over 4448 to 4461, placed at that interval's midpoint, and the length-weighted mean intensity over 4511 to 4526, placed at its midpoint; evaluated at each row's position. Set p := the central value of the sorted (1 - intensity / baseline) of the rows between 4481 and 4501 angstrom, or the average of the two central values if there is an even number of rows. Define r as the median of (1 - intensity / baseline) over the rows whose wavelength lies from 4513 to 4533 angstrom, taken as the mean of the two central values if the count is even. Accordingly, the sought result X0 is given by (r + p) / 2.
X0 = -0.01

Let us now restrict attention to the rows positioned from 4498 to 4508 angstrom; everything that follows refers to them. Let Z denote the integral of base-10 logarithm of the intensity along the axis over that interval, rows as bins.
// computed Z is 11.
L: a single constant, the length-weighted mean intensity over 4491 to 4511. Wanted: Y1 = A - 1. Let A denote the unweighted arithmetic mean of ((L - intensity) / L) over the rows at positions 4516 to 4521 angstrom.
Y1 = -1.01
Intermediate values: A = -0.008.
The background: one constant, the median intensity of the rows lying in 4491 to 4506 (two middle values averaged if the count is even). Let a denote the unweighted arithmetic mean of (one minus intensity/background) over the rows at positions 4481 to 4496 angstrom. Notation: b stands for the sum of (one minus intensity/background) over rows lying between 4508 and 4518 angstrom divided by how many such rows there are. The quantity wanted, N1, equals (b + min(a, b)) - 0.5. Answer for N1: -0.39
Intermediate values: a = 0.06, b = 0.05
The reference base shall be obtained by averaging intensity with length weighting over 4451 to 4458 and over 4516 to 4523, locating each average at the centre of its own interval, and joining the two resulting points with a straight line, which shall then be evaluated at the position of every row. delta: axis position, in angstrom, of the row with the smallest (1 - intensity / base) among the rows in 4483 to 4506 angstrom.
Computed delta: 4504.5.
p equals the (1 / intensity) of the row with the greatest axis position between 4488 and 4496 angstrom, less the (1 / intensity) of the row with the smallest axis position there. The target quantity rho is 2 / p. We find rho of -252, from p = -0.01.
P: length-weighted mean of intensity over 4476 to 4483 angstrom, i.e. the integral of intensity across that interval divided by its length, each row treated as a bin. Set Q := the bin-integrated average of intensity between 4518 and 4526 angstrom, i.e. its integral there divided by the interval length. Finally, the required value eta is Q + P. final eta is 22.4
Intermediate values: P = 10.8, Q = 11.6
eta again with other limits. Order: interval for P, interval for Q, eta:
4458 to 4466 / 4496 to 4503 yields 22.7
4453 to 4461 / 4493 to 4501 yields 22.7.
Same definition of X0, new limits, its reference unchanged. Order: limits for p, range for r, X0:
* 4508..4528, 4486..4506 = -0.04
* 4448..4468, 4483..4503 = -0.06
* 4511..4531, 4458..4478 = 0.00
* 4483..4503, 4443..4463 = -0.06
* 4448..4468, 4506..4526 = -0.02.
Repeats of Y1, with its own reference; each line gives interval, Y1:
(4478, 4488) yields -0.96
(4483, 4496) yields -1.00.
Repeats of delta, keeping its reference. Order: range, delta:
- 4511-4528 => 4517.0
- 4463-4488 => 4467.0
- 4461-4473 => 4467.0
